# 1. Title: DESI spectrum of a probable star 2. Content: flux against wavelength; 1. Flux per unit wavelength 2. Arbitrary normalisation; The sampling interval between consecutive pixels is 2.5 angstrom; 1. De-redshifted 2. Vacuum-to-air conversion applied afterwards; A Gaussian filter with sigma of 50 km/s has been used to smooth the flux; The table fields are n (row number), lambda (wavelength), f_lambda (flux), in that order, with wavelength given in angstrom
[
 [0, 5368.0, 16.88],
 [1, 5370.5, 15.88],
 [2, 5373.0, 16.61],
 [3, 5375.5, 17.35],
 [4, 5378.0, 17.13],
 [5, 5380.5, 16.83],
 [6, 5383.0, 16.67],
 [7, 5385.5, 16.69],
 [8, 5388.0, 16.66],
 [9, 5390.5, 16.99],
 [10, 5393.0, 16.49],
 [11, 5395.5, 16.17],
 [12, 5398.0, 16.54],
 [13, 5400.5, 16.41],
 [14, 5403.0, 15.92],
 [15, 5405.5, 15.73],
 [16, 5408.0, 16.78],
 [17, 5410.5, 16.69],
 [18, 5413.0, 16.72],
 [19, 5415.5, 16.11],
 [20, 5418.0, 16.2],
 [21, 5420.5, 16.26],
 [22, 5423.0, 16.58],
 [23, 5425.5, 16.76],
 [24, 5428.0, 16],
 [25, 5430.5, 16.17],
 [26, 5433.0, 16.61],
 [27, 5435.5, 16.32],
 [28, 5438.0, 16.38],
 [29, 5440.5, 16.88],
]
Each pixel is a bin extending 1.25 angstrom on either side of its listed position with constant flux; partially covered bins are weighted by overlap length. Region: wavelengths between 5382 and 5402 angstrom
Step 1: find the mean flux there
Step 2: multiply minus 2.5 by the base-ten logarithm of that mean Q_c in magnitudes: -3.05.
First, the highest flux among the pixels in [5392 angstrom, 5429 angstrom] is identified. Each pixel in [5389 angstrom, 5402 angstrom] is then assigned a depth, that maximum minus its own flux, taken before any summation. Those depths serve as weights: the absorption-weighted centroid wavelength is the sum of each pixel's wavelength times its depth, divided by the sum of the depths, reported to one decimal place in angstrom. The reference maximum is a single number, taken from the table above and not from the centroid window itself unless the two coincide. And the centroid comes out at 5397.6 angstrom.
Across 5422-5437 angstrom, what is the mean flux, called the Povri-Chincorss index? 16.4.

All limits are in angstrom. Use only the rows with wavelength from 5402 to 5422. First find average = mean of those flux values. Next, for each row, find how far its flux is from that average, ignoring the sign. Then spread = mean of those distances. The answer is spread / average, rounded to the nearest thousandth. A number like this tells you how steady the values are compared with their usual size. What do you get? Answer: 0.020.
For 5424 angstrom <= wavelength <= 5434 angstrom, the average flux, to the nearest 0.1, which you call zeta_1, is 16.4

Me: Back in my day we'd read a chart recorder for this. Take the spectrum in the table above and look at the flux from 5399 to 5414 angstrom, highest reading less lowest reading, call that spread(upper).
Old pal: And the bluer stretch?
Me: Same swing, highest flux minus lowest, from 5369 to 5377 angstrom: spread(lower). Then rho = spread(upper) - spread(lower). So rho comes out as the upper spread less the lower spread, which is -0.4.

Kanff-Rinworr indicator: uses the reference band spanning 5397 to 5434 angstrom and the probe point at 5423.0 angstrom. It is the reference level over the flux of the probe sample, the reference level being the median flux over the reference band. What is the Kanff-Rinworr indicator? 0.99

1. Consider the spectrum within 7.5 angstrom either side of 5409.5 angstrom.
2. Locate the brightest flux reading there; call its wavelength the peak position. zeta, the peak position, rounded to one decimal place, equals 5408.0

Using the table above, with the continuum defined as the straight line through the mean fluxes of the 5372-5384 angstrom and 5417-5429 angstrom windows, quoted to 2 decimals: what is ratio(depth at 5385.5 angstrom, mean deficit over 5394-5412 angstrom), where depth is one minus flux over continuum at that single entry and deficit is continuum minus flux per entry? 0.03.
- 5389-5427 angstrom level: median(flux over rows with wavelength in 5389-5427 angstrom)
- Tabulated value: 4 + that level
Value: 20.5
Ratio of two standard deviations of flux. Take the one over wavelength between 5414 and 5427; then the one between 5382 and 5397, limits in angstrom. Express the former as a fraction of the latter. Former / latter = 1.0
